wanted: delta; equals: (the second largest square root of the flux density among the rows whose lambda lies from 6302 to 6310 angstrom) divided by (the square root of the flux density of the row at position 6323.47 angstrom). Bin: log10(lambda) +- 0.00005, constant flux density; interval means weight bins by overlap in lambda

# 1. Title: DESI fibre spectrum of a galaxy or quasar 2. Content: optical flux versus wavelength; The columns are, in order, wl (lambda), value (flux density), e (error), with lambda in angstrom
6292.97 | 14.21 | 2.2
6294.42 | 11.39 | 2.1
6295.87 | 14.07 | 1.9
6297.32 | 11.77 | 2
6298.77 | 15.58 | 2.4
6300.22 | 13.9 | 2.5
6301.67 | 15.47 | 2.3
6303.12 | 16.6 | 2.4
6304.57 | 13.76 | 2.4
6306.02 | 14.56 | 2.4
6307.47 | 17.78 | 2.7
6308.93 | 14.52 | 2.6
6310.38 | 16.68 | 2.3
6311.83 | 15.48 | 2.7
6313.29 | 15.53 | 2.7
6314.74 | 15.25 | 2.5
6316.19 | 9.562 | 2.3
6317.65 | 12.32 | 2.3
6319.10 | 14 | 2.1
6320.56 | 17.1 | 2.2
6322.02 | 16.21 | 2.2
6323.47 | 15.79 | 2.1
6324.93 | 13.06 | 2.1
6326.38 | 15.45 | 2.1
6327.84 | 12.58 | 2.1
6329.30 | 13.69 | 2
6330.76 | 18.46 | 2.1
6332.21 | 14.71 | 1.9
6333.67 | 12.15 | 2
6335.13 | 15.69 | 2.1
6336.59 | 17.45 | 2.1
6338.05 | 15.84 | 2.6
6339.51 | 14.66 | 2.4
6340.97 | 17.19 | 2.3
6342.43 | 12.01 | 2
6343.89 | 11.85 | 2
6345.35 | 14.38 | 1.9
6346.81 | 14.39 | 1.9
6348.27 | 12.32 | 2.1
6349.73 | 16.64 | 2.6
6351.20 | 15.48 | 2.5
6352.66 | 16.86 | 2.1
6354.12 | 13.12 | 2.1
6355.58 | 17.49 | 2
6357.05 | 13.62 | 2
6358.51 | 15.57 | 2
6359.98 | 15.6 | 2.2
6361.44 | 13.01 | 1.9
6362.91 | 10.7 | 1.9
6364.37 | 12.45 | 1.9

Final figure 1.03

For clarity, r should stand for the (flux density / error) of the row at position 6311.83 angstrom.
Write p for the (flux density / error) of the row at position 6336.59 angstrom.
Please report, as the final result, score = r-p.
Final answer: -3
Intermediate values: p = 8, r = 5.7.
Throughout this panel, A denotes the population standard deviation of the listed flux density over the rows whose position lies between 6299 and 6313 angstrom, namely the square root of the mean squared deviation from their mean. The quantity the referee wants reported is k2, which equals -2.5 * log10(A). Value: -0.28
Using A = 1.30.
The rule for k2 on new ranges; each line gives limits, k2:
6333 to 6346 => -0.78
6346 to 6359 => -0.57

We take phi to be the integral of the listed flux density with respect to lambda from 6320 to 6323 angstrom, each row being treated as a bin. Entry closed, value 50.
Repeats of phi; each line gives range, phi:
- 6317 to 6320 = 40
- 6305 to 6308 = 48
